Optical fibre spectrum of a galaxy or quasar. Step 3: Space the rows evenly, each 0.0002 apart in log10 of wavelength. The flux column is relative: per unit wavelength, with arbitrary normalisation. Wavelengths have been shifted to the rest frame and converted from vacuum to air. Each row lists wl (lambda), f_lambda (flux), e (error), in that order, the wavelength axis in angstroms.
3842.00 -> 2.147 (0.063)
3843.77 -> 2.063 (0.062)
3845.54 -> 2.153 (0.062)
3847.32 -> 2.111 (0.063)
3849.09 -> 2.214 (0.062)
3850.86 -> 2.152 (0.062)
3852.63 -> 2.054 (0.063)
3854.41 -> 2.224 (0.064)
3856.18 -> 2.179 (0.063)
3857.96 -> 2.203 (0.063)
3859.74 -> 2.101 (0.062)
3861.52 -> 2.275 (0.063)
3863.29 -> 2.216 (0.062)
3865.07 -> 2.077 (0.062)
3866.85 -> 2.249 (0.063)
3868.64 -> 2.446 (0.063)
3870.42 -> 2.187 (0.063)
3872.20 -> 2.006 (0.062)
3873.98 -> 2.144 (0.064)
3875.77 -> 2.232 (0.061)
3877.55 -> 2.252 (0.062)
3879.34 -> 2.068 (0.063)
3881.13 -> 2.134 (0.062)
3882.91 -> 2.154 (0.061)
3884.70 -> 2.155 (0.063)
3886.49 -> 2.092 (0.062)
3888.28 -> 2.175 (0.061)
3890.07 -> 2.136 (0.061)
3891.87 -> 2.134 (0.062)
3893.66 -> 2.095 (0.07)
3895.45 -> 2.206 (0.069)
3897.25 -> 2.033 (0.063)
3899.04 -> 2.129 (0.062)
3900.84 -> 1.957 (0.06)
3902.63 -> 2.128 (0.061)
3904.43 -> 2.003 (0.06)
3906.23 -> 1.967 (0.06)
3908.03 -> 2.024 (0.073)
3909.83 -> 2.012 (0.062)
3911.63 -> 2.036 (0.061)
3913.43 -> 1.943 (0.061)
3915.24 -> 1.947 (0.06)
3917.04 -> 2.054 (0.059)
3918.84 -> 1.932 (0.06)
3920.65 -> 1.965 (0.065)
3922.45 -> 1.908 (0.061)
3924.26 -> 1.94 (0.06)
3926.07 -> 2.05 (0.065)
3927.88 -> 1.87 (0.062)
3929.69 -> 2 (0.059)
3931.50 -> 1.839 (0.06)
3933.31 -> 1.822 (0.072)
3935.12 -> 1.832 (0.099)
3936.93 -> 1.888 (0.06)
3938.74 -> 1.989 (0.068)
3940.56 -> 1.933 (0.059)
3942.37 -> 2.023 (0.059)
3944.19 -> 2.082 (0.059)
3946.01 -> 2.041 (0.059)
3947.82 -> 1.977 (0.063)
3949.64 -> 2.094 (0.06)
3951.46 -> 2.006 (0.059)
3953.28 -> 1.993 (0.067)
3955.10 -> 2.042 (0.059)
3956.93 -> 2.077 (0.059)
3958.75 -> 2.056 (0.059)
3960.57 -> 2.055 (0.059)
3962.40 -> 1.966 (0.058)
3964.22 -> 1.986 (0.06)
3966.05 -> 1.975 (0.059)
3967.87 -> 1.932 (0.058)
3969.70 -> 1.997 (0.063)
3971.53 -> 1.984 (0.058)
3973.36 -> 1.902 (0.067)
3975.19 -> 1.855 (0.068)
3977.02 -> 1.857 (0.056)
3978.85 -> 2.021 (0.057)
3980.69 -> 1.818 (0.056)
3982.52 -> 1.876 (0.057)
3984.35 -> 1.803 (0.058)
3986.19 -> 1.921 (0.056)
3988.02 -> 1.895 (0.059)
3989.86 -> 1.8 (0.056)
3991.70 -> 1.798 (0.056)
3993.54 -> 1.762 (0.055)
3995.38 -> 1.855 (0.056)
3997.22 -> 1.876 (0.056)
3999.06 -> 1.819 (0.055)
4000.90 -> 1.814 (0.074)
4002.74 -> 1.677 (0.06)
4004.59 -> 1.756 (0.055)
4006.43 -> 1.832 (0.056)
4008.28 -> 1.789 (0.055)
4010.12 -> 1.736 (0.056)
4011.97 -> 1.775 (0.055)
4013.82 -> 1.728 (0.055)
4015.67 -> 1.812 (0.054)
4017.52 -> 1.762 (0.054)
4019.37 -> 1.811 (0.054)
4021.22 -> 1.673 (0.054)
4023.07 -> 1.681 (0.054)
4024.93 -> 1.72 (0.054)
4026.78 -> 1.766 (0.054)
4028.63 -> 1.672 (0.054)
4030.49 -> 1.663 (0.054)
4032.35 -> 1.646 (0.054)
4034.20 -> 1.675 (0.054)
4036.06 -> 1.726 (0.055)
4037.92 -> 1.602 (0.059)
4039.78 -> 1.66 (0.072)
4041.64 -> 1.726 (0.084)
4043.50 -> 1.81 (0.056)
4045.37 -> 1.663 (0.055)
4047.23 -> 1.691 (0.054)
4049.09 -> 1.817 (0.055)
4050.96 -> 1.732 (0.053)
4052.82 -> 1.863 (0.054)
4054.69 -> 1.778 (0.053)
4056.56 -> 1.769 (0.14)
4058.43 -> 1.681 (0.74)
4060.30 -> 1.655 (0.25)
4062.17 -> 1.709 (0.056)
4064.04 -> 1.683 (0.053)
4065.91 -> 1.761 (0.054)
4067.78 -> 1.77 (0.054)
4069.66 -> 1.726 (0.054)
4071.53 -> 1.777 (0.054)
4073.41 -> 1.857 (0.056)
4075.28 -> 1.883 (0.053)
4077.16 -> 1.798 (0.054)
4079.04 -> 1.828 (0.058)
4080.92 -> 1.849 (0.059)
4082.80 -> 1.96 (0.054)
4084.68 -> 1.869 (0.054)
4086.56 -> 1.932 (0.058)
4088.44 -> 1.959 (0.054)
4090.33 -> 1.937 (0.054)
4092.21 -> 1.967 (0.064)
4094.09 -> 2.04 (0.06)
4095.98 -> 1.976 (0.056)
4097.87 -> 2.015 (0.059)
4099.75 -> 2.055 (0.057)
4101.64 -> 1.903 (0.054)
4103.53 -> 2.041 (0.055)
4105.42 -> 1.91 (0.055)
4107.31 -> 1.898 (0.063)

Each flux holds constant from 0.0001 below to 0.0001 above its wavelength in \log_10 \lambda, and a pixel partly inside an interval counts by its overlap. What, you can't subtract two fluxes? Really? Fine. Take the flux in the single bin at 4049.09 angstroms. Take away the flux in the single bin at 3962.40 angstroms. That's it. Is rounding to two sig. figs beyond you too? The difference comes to -0.15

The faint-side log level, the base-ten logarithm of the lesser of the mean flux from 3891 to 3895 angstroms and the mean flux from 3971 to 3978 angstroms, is 0.28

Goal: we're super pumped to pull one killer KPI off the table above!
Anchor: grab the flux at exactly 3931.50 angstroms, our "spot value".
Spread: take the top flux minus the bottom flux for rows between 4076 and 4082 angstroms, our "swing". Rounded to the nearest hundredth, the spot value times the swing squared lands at 0.00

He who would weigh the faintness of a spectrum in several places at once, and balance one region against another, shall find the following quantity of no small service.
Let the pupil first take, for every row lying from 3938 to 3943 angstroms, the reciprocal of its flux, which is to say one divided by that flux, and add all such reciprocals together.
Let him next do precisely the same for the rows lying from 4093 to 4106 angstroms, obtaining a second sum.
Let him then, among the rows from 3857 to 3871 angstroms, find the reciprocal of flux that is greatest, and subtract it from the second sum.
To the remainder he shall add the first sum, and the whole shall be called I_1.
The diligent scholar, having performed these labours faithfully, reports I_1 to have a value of 4.6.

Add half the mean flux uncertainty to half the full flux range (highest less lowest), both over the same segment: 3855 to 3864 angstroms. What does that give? 0.118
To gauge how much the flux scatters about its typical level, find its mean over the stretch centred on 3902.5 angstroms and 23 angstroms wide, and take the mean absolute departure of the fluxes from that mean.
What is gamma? 0.067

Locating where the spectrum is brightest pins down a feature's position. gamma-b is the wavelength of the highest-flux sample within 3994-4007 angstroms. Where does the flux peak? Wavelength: 3997.22 angstroms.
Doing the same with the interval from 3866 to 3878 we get 3868.64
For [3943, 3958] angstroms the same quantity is 3949.64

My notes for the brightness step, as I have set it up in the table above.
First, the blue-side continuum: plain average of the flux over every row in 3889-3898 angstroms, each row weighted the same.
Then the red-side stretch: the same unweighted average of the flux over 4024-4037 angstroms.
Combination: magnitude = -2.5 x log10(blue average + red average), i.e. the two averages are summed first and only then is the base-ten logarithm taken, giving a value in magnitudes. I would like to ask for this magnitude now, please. -1.454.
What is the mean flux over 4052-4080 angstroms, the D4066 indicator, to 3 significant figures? 1.77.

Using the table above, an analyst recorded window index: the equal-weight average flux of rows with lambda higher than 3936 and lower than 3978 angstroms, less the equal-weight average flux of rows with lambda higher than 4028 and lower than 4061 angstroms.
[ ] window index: 0.27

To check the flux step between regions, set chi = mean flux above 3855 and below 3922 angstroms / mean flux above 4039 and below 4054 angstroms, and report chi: 1.21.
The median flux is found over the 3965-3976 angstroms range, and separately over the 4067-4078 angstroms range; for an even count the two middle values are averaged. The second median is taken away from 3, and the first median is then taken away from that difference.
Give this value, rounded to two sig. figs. -0.74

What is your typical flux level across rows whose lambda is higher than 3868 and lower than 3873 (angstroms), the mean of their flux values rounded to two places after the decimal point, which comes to 2.21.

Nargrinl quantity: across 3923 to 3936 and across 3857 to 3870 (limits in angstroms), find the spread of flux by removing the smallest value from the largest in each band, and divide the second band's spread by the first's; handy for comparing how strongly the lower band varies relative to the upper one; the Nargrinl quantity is 1.6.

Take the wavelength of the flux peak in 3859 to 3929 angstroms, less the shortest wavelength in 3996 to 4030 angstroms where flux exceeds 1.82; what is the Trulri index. -128.6 angstroms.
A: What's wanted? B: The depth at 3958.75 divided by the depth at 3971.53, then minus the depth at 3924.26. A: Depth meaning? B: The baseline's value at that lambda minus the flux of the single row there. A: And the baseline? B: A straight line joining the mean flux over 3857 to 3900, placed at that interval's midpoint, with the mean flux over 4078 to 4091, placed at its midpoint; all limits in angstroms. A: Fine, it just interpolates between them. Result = -0.1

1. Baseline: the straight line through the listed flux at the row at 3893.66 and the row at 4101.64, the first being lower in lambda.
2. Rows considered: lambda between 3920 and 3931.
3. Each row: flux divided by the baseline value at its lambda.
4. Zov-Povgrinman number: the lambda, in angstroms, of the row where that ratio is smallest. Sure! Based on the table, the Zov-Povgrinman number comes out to 3927.88 angstroms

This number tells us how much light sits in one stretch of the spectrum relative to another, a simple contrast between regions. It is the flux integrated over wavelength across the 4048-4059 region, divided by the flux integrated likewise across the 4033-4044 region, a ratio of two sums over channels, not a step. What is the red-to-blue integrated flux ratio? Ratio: 1.05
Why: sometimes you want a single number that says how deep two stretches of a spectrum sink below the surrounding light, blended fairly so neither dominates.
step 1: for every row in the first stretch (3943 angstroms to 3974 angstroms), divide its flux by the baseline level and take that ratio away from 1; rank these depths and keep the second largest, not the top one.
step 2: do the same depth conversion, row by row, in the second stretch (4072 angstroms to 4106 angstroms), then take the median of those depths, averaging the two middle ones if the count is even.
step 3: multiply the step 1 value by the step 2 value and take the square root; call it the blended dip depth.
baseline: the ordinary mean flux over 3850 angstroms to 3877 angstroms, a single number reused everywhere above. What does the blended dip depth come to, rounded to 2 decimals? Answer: 0.11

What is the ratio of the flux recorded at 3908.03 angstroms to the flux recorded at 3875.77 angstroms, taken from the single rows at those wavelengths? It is 0.91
